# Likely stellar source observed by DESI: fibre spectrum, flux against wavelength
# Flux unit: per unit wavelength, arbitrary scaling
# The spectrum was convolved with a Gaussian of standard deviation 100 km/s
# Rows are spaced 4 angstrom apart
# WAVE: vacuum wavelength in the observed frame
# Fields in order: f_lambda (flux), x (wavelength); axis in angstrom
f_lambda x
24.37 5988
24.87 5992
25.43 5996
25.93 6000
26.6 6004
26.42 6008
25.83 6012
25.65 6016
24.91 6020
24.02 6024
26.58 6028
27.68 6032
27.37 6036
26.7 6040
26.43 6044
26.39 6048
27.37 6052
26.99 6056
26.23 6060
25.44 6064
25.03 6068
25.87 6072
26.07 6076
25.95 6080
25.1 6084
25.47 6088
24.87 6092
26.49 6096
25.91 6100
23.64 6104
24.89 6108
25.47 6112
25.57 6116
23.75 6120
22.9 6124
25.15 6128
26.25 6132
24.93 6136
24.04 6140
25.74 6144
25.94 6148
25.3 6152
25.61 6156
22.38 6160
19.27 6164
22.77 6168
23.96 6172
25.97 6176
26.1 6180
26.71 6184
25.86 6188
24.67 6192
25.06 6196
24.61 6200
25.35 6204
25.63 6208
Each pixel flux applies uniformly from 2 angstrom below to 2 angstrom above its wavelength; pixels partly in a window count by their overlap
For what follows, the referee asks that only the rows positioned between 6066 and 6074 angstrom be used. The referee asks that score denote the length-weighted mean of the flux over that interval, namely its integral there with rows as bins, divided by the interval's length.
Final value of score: 25.45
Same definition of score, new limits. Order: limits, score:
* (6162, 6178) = 22.99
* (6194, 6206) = 25.01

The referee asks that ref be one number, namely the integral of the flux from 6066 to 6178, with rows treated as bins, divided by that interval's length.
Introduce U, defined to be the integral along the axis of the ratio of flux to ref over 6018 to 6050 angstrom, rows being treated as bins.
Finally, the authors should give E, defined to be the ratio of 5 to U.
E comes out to 0.15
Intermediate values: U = 34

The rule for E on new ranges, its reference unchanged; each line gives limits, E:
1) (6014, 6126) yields 0.04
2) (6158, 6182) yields 0.22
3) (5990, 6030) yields 0.12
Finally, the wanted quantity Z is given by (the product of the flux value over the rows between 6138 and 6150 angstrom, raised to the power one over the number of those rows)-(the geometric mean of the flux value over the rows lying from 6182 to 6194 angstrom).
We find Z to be -0.5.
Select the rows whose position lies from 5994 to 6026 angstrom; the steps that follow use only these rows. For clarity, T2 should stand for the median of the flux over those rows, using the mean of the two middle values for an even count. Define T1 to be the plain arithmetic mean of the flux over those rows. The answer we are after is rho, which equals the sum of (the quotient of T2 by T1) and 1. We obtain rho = 2.01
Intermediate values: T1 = 25.6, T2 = 25.7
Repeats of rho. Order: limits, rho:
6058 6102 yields 2.01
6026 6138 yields 2.01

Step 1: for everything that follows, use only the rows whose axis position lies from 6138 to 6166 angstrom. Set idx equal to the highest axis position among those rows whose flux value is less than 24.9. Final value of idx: 6164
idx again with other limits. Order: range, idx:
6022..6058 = 6024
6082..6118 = 6108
